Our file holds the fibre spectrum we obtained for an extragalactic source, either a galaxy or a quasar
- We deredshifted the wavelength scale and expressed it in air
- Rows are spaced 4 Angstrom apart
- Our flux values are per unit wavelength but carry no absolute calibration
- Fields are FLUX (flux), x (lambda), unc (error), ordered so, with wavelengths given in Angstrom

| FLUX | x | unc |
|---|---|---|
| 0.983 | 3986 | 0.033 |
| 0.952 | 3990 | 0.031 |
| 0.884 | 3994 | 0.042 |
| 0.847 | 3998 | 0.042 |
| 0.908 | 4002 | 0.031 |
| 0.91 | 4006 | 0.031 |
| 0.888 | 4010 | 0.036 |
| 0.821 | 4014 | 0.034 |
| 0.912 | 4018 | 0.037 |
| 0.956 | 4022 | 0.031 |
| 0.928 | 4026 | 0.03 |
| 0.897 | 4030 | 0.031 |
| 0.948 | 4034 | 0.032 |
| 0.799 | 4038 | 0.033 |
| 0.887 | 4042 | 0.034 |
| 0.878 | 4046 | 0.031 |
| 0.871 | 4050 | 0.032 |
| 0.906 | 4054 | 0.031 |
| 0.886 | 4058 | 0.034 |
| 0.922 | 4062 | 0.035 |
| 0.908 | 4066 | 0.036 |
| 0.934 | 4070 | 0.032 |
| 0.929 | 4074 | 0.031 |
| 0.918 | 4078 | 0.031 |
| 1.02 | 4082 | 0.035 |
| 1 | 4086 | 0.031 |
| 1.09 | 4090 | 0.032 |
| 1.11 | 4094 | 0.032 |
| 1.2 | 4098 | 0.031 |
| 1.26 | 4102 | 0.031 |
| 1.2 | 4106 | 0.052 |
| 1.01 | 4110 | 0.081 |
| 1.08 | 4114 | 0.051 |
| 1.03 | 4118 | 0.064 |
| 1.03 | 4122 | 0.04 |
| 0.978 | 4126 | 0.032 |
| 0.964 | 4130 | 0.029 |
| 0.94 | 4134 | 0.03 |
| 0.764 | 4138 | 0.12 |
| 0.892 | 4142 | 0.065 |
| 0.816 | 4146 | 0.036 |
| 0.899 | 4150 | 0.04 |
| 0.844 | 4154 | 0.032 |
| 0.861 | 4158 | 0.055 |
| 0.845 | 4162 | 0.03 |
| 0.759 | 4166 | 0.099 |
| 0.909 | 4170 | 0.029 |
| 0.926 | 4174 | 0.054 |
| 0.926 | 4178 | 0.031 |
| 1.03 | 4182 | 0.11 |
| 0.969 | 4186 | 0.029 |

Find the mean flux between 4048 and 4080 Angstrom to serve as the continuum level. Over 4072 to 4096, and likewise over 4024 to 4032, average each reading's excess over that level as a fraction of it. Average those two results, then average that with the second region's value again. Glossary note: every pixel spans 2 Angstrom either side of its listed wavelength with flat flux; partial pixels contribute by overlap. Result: 0.03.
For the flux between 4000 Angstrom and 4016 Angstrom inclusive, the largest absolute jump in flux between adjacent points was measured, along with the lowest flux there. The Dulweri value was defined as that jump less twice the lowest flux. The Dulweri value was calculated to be -1.6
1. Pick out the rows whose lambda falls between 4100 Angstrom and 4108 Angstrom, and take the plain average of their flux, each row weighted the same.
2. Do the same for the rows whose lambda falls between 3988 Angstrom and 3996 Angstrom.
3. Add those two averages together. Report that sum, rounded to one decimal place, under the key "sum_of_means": 2.1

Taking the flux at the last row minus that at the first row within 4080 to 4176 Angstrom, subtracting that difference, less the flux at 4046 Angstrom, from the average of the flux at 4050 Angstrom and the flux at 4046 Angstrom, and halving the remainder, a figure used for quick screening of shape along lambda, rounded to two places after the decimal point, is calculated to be 0.92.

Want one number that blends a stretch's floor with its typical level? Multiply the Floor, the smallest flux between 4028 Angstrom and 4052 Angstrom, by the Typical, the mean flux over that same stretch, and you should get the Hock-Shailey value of 0.70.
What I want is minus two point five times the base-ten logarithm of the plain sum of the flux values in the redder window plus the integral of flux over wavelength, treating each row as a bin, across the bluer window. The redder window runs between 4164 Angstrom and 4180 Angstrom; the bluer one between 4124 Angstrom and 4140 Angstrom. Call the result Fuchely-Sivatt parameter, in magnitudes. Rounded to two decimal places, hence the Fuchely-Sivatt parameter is -3.14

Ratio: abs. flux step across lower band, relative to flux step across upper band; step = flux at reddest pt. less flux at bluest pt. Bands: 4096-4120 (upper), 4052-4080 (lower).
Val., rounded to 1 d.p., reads -0.1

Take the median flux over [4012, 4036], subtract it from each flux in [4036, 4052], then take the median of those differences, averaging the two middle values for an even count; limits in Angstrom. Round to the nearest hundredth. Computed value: -0.05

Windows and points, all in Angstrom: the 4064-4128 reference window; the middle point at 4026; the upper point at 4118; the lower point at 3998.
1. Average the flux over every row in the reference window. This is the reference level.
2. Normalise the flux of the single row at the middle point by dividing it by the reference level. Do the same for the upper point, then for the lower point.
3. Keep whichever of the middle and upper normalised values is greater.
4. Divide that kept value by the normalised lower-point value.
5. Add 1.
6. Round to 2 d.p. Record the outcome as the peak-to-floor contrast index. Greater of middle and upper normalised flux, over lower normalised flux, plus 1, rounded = 2.22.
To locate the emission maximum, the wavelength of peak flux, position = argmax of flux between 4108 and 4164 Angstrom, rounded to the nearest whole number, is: 4114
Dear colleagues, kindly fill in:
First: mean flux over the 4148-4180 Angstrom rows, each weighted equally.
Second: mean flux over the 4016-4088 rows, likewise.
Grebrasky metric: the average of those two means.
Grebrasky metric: 0.89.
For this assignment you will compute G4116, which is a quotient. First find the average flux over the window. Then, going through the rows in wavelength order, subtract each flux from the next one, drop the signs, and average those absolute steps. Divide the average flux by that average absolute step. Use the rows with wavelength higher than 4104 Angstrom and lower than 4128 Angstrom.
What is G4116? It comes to 15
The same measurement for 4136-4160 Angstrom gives 12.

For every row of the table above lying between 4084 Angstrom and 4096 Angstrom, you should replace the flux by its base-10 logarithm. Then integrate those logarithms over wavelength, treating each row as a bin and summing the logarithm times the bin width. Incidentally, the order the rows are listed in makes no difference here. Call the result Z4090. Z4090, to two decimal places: 0.33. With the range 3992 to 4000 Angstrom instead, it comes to -0.50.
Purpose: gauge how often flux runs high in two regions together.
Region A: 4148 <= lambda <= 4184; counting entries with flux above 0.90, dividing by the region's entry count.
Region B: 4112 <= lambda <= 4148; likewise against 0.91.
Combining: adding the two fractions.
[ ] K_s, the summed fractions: 1.1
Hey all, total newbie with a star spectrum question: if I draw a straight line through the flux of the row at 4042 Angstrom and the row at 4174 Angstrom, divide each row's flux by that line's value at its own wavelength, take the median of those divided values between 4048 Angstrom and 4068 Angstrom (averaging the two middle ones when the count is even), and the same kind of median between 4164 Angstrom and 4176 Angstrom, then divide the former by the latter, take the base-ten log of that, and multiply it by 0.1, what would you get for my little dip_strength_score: 0.0014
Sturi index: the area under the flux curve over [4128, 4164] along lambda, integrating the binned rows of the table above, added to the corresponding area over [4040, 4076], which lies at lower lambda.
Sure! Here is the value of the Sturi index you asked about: 64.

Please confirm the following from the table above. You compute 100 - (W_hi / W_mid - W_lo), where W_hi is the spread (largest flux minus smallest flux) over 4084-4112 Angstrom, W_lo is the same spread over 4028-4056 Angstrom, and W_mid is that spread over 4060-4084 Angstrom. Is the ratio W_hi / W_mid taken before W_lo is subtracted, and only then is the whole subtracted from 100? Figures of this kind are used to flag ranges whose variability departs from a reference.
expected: 97.8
